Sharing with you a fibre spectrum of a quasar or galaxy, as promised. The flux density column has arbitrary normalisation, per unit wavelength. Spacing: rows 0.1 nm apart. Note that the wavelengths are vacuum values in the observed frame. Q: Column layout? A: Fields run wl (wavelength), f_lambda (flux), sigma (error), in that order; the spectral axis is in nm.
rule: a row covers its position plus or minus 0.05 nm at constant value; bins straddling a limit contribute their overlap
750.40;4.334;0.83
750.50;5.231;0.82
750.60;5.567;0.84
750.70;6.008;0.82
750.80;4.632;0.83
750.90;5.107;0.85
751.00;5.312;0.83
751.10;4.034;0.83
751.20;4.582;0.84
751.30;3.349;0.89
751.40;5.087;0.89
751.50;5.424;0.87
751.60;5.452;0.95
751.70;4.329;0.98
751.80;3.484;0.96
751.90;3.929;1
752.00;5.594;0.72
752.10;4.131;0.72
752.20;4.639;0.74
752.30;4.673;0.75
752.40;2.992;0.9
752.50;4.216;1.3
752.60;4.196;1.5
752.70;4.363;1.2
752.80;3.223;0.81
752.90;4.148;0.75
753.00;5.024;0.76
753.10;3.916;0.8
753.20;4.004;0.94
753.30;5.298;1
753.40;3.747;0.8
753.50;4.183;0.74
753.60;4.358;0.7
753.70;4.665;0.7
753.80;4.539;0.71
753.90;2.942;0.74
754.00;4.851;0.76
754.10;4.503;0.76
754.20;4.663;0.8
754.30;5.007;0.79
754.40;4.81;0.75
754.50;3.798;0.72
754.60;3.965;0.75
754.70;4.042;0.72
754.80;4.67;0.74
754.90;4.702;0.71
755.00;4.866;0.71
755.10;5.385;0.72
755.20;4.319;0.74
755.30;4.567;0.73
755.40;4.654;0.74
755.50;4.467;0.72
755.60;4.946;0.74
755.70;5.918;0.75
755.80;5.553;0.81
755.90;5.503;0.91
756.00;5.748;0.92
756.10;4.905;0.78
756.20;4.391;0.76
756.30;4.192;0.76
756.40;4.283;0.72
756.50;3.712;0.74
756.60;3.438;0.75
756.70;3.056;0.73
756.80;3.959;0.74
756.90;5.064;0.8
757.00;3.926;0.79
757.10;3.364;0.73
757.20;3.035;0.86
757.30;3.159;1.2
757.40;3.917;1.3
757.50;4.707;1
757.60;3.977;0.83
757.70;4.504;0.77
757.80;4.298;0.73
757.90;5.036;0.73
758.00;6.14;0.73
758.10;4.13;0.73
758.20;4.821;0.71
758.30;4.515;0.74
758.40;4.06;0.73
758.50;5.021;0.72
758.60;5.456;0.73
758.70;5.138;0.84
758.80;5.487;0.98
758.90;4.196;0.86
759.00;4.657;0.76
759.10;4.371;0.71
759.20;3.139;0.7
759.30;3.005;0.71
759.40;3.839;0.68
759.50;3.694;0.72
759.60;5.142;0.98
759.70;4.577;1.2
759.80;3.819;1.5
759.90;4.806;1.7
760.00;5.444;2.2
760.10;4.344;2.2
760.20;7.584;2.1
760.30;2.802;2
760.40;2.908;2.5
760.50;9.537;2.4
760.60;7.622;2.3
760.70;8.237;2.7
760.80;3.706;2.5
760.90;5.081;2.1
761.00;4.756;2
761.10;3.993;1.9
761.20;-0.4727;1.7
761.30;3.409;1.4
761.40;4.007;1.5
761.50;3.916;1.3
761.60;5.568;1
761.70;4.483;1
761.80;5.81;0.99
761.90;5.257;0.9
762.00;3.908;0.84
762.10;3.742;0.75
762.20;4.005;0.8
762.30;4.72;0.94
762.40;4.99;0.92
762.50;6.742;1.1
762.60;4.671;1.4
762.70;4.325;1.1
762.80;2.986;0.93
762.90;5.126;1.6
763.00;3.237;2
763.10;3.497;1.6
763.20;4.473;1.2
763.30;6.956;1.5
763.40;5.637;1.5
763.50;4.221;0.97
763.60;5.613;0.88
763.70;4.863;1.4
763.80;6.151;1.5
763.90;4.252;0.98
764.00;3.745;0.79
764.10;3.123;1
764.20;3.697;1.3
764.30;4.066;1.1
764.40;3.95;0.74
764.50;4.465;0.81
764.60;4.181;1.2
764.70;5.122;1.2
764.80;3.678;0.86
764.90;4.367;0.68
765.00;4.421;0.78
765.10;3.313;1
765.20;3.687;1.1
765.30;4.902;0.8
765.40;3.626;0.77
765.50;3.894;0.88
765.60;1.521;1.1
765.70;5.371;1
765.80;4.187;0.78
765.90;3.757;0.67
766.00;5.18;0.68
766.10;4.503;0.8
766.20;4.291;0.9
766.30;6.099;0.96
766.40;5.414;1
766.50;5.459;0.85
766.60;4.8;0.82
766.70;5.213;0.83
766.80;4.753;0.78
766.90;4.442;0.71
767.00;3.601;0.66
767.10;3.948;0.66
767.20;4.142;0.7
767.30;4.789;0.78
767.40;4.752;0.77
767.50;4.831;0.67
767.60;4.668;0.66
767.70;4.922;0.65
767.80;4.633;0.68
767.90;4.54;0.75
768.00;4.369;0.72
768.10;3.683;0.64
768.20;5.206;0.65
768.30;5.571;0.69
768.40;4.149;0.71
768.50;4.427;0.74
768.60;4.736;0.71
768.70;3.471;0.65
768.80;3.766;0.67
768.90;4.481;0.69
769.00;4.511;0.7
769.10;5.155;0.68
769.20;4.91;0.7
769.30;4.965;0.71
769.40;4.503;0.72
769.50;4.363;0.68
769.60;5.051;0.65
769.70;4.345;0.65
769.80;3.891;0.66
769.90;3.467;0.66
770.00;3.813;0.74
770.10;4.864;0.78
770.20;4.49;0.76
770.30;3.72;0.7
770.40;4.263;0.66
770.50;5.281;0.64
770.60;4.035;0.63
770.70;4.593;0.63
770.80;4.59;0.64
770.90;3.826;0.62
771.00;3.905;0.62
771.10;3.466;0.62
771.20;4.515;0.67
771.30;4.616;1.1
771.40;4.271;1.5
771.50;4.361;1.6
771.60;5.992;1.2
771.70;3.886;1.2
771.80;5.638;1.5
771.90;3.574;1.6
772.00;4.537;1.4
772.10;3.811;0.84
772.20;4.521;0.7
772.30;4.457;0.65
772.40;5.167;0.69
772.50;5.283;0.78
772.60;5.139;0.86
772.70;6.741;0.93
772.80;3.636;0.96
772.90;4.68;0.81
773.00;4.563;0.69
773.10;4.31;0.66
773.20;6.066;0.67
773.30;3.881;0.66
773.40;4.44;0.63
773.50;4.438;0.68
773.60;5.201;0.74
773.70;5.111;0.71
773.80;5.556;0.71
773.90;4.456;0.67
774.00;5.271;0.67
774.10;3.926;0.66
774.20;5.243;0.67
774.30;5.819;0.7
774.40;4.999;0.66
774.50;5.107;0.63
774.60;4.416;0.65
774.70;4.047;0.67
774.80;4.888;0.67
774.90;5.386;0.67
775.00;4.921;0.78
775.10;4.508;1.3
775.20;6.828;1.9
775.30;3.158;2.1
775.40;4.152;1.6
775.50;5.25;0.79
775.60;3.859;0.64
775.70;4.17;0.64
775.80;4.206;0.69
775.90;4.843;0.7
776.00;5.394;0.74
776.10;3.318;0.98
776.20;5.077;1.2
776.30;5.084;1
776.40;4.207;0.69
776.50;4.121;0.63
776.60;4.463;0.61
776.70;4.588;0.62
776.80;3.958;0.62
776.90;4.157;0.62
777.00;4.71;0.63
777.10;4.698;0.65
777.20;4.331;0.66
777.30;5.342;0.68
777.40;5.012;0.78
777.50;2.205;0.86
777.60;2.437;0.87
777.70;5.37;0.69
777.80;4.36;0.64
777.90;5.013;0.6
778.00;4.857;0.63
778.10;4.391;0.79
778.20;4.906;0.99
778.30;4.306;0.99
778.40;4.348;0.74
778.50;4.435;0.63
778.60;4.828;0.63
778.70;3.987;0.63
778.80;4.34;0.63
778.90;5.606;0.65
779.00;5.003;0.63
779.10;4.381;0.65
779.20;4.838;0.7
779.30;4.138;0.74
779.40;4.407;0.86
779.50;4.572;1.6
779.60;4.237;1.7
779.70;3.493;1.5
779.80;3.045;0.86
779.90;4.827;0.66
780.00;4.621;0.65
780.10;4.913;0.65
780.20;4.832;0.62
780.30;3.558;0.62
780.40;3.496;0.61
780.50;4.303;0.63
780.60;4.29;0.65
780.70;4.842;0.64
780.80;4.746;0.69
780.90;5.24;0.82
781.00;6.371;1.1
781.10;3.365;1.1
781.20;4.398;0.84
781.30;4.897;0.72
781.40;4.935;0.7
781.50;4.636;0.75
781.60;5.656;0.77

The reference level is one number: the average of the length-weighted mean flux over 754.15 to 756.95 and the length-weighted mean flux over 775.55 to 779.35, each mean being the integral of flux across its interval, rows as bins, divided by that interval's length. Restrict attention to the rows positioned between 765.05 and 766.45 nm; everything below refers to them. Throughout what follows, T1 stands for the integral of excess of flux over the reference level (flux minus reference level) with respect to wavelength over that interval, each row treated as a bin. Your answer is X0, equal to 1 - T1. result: 1.36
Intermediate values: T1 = -0.36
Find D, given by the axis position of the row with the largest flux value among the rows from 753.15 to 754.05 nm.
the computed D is 753.30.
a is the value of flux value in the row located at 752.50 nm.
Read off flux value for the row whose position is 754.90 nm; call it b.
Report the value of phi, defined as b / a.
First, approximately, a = 4.216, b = 4.702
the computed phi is 1.12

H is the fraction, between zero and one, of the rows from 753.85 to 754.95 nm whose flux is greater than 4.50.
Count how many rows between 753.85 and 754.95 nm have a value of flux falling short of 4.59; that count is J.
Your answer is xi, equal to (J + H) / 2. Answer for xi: 2.8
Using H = 0.6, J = 5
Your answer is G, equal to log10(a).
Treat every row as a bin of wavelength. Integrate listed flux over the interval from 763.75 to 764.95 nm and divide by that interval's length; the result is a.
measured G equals 0.627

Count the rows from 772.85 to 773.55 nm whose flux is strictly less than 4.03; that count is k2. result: 1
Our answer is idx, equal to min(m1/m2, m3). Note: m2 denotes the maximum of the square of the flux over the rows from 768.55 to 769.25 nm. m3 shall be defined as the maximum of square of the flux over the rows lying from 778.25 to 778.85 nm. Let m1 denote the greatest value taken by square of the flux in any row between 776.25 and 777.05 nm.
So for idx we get 1.0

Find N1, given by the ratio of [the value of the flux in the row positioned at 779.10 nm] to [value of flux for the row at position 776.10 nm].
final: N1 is 1.3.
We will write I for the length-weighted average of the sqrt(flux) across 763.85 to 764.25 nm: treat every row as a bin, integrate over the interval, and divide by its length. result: 1.92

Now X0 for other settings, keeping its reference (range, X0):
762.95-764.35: 0.98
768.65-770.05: 1.26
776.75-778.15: 1.25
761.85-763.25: 1.17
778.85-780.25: 1.04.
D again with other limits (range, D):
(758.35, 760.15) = 758.80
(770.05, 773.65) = 772.70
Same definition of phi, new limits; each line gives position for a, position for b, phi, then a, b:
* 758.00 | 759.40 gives 0.63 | 6.14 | 3.839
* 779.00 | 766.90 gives 0.89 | 5.003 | 4.442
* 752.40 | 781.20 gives 1.47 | 2.992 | 4.398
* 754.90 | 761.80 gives 1.24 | 4.702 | 5.81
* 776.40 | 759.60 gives 1.22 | 4.207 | 5.142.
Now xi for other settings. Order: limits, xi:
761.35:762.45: 3.2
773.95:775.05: 1.9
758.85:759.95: 4.2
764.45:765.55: 4.6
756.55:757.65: 4.6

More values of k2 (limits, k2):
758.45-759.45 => 3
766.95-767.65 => 2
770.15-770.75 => 1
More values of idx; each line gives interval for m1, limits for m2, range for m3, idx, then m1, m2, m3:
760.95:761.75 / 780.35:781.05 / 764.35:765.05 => 0.8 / 31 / 40.6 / 26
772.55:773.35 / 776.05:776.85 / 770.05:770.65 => 1.8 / 45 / 25.8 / 28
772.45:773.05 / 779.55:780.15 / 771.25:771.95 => 1.9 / 45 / 24.1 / 36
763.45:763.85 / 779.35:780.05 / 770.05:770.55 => 1.6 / 38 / 23.3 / 28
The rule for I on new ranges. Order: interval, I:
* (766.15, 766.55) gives 2.30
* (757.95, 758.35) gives 2.21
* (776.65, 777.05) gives 2.09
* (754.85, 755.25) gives 2.19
